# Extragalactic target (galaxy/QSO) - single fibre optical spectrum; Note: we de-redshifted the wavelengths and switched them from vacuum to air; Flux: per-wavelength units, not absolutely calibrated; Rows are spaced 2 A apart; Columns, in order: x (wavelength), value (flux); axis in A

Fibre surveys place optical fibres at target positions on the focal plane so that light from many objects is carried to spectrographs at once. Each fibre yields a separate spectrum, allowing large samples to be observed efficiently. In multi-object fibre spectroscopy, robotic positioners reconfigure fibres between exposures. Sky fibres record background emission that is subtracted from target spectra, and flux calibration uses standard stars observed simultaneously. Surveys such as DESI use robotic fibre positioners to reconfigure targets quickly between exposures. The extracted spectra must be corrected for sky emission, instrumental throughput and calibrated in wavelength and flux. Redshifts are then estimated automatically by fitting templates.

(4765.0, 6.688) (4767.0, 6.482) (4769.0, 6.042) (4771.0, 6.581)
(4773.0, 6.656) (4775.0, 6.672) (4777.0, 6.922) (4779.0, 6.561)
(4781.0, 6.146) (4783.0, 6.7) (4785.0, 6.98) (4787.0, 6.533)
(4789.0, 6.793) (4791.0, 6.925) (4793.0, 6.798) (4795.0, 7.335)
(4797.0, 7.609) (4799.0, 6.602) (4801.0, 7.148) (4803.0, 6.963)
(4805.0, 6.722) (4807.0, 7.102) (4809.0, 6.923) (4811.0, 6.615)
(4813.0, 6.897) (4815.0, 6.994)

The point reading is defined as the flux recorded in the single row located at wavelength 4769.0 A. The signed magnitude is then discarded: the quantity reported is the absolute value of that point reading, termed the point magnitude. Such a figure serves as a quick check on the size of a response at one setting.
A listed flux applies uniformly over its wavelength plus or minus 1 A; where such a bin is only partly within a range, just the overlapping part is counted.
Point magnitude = 6.0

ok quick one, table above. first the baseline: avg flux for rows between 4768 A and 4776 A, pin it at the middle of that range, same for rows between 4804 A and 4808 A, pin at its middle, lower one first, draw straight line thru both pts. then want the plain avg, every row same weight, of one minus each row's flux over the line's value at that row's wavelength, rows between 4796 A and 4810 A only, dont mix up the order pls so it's -0.020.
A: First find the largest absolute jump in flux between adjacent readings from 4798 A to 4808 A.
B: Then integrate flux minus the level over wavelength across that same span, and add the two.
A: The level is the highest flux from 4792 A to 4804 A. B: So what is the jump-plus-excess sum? -6.5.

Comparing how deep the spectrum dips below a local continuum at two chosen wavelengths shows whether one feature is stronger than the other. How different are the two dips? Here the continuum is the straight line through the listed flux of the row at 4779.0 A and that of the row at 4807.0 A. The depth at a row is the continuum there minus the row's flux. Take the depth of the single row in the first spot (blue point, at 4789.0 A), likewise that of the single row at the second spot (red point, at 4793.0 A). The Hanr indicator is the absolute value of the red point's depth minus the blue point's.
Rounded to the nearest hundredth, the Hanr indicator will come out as 0.07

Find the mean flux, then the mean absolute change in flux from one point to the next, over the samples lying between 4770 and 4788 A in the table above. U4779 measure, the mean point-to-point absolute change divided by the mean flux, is 0.0451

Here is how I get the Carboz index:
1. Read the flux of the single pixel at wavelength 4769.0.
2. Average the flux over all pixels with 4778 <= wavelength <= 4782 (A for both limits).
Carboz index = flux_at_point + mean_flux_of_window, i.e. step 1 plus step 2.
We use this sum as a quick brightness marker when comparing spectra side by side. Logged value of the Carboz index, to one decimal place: 12.4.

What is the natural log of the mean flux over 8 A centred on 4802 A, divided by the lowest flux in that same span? 0.038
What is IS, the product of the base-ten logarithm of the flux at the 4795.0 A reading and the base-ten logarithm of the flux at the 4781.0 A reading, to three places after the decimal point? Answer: 0.682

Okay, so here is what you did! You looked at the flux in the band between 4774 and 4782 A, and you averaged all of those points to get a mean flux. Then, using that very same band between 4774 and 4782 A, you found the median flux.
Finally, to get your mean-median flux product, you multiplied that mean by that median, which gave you 44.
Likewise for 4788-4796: 48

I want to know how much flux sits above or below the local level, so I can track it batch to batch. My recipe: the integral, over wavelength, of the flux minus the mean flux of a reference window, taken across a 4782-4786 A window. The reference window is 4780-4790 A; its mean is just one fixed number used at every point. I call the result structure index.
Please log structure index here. 0.8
